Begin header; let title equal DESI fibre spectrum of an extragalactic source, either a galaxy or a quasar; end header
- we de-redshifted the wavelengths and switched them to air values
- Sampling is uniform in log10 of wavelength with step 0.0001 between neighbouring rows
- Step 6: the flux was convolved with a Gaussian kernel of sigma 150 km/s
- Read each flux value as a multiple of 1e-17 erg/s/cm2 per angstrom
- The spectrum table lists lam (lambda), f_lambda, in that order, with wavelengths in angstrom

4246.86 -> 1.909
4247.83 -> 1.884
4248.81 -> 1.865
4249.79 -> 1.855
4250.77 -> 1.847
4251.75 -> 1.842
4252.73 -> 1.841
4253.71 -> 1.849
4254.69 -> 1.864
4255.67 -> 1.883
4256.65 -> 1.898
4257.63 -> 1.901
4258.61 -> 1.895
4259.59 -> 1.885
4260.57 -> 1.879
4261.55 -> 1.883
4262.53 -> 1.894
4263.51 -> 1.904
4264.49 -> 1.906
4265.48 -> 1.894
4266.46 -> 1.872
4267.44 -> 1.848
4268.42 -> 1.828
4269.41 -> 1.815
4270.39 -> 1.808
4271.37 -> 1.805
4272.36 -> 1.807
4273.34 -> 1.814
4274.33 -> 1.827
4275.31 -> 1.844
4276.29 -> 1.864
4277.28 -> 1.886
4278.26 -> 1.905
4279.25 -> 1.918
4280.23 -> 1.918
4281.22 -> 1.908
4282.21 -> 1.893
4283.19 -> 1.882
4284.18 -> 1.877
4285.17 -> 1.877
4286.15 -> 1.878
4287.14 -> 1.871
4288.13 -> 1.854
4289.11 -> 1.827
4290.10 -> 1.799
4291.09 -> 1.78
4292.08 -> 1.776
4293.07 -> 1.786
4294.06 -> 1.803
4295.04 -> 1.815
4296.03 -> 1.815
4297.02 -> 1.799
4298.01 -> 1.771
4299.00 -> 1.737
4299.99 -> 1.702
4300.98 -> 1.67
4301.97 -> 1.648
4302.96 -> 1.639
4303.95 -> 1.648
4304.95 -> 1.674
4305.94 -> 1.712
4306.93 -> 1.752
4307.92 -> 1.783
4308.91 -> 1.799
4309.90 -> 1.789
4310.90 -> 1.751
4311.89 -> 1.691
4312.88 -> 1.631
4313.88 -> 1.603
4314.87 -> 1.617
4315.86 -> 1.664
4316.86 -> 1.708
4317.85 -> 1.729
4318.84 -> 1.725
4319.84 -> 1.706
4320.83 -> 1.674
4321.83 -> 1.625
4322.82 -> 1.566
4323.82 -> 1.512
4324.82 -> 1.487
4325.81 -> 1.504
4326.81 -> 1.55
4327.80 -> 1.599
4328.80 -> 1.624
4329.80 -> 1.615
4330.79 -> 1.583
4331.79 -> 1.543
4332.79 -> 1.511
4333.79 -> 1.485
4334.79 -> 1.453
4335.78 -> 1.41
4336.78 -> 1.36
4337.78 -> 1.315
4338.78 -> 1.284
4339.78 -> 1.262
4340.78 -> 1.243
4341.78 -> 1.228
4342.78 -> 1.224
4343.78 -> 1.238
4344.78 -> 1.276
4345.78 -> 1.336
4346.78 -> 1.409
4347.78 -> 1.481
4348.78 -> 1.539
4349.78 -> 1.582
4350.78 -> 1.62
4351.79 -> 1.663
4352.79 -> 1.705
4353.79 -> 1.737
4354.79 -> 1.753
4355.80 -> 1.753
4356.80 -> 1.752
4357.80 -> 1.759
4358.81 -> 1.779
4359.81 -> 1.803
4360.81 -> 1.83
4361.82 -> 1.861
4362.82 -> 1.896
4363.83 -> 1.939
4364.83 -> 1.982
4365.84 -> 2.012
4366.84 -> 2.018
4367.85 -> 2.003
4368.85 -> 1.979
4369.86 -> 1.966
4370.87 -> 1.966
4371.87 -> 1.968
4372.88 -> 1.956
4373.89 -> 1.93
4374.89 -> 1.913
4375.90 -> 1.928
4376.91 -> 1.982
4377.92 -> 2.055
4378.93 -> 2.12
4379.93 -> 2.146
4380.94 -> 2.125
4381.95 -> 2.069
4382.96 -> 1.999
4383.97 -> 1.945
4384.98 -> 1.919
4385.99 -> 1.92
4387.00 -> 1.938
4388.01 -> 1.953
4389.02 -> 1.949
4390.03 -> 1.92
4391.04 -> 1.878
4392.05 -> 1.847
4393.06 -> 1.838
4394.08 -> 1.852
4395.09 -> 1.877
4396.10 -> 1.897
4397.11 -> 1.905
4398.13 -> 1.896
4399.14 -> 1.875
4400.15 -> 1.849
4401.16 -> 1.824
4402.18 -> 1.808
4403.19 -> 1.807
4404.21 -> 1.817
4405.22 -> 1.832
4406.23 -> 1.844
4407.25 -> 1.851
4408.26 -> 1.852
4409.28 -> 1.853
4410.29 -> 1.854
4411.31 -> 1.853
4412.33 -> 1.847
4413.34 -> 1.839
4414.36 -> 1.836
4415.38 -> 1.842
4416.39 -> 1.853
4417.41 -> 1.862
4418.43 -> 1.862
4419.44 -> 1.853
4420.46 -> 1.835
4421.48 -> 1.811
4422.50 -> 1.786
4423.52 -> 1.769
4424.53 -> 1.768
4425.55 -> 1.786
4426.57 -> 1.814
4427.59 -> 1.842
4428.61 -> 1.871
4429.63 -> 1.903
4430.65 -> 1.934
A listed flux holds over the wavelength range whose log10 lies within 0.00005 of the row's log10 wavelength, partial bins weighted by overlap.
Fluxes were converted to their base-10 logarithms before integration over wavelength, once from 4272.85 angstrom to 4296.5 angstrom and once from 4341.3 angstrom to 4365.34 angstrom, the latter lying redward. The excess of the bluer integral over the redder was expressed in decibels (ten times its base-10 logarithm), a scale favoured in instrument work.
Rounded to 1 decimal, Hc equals 1.2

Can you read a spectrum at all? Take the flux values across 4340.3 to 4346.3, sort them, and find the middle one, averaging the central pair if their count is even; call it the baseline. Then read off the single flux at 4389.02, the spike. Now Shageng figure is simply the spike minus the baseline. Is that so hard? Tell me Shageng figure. 0.71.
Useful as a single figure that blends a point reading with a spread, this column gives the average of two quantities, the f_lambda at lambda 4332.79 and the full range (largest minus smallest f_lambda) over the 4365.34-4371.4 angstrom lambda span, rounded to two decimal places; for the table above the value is 0.78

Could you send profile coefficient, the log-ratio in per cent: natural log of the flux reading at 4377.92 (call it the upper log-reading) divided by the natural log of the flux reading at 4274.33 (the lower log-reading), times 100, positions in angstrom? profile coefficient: 120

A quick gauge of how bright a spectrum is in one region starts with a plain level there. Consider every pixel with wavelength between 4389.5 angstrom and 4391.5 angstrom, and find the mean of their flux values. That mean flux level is 1.90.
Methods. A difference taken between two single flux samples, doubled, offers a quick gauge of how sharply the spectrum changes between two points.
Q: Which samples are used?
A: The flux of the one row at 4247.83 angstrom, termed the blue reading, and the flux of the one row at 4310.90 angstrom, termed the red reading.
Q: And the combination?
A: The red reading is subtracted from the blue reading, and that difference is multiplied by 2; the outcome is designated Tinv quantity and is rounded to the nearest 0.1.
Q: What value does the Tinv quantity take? 0.3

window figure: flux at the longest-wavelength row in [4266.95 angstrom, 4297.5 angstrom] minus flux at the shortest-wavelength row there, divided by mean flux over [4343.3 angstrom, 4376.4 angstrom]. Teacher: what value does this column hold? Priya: -0.028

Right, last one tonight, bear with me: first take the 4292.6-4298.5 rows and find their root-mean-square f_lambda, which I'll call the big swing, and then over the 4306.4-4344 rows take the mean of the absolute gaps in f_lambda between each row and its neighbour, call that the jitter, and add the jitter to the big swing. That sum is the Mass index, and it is 1.83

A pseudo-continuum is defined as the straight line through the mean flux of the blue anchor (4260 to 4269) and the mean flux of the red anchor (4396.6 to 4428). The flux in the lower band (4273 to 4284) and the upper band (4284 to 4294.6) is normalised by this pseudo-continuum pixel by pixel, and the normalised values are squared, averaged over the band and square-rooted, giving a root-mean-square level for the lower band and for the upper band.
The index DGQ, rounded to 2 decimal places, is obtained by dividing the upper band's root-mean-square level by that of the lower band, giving 0.98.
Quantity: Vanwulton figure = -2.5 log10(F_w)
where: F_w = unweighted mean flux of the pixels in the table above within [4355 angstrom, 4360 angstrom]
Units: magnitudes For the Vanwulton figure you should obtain -0.62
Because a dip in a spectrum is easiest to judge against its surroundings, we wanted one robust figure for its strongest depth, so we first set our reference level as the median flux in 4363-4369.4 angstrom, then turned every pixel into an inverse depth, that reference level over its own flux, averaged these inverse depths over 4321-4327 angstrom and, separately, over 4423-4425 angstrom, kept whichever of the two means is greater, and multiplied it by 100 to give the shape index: 129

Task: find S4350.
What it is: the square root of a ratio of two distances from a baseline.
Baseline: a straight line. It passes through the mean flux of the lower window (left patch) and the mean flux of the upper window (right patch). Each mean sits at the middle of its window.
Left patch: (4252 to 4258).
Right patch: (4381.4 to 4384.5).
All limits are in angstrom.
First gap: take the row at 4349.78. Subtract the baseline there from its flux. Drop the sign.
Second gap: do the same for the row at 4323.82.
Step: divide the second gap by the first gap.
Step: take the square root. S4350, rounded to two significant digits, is 1.1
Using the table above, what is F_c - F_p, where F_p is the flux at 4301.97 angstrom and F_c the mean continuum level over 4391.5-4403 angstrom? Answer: 0.2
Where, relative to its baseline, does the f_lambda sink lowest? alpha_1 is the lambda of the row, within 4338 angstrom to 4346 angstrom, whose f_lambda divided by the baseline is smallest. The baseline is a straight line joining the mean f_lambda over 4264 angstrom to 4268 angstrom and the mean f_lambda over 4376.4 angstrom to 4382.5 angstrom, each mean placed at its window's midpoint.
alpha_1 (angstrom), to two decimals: 4342.78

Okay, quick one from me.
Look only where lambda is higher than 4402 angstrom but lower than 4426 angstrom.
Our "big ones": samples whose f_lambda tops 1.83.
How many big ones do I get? 16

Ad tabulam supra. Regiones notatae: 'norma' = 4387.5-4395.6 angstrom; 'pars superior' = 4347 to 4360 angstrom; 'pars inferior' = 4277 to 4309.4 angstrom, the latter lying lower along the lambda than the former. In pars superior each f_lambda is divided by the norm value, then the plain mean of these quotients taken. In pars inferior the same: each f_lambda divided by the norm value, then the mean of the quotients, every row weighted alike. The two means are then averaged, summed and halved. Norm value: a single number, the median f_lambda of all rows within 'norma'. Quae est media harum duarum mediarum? 0.93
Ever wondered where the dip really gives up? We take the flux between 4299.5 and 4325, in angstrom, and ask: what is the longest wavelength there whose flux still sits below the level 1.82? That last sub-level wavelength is 4324.82 angstrom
